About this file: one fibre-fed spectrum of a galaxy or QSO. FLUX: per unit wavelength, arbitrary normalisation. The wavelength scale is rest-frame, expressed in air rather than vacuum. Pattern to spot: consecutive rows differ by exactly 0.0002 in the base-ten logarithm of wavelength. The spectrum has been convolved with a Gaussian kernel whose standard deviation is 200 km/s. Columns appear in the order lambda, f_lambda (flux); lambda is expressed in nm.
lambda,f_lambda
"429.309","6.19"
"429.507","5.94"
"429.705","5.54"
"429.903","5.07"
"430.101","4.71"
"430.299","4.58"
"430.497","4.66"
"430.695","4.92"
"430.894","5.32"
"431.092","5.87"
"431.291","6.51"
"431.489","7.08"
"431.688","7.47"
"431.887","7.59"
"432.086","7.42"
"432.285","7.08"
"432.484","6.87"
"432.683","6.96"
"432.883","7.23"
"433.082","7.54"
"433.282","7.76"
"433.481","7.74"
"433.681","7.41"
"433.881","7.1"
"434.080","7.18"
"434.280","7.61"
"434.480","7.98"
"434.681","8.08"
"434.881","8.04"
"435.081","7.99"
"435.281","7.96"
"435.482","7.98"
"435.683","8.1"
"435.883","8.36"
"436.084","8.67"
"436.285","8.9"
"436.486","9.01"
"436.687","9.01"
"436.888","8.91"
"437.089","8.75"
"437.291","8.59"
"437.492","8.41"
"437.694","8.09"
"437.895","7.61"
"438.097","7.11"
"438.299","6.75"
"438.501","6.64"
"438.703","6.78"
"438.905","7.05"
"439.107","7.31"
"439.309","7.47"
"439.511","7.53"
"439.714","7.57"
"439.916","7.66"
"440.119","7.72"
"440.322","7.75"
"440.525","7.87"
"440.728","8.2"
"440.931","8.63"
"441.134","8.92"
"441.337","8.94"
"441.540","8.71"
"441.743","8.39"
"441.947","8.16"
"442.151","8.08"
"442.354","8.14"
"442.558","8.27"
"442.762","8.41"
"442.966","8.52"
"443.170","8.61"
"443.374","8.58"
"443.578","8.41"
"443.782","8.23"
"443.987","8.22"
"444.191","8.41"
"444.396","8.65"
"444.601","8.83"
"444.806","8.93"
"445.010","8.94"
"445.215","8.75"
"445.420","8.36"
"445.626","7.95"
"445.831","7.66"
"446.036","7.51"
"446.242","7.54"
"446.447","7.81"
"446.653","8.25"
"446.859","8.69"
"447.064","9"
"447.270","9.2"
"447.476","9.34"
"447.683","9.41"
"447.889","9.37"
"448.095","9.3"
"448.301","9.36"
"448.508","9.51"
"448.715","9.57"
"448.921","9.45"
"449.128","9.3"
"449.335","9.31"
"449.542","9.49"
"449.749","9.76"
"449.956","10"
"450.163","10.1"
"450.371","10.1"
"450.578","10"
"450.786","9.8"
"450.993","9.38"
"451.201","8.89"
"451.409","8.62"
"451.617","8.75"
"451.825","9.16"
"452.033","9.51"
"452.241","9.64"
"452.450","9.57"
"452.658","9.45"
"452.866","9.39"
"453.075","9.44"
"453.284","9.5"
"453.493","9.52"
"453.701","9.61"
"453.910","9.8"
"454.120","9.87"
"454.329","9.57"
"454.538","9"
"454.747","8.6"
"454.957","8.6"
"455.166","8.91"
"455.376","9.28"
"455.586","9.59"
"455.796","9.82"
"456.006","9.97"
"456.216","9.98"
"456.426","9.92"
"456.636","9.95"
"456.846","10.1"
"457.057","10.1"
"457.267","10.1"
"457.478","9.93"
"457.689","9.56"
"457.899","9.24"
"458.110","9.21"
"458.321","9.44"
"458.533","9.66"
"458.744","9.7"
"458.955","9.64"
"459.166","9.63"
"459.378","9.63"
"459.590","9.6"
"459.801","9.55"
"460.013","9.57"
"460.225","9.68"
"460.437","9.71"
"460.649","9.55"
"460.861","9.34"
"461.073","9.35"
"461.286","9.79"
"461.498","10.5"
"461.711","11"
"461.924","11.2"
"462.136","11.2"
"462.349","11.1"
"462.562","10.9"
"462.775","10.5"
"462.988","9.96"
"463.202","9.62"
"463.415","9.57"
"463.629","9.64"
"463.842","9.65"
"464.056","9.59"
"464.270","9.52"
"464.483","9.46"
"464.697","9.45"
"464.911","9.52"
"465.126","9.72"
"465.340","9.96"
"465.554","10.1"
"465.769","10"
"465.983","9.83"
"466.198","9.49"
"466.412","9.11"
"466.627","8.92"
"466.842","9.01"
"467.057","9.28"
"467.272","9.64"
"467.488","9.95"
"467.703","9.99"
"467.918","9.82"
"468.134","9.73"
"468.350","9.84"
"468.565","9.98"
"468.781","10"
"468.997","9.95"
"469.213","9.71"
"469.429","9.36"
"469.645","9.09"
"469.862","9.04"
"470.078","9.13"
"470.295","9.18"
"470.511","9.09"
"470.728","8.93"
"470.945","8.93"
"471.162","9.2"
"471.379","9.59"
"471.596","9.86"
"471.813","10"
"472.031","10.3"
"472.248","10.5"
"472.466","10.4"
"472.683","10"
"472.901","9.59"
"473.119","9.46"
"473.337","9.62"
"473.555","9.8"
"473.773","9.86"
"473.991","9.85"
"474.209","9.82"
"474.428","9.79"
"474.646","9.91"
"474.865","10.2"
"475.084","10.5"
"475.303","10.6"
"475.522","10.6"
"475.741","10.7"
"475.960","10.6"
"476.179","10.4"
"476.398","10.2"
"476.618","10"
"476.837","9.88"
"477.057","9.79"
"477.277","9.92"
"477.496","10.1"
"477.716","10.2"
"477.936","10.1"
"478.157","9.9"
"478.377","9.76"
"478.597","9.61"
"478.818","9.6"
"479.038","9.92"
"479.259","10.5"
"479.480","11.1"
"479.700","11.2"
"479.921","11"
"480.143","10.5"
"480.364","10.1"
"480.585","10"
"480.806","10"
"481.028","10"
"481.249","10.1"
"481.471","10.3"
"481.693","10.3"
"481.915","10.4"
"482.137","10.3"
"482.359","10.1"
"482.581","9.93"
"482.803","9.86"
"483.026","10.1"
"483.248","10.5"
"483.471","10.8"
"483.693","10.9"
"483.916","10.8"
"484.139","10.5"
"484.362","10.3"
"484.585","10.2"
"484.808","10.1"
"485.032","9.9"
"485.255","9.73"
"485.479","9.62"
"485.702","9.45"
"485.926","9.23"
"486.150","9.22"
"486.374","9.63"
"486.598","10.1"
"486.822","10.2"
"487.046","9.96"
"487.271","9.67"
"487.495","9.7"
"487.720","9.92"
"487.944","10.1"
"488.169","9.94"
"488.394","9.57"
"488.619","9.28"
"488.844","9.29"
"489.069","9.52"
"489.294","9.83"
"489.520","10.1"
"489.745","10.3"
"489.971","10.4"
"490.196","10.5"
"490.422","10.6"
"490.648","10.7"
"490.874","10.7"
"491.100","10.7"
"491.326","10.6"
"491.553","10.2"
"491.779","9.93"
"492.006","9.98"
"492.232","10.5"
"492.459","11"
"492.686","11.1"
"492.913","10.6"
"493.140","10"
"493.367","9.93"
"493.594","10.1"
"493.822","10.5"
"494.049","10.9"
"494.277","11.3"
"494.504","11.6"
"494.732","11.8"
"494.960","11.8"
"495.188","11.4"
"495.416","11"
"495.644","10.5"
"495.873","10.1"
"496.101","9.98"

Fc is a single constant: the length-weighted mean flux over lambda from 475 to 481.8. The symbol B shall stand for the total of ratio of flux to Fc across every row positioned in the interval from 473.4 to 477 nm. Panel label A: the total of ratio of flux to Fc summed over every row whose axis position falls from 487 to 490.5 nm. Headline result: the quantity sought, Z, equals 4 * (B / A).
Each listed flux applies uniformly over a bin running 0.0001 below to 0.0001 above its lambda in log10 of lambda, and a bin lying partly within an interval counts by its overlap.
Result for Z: 4.10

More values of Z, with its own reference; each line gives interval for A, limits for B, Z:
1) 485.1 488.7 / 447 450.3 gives 3.90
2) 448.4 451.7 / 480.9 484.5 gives 4.35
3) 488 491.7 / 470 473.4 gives 3.79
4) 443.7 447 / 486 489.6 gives 4.70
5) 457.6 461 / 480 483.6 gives 4.28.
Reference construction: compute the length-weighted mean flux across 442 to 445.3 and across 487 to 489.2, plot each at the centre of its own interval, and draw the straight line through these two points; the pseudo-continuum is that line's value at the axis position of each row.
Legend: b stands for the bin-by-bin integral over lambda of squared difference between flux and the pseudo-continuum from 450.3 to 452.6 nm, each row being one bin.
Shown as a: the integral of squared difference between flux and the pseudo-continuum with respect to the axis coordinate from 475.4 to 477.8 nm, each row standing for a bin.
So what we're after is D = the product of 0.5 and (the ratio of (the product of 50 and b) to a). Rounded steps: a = 1.9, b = 1.6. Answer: 21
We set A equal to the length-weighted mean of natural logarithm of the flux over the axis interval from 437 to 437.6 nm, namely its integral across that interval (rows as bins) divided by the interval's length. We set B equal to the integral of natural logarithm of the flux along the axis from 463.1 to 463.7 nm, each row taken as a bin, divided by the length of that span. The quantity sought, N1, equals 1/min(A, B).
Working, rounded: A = 2.15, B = 2.26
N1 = 0.466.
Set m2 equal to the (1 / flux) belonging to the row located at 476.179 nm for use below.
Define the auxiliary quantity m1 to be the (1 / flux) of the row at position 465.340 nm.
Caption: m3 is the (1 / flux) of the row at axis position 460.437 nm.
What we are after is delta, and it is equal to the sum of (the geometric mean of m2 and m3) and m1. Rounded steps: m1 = 0.100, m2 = 0.096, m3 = 0.103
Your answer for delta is 0.200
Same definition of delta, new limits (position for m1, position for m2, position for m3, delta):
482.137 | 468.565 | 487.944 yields 0.197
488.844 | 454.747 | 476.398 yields 0.214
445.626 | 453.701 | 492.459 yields 0.223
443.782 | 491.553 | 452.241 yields 0.222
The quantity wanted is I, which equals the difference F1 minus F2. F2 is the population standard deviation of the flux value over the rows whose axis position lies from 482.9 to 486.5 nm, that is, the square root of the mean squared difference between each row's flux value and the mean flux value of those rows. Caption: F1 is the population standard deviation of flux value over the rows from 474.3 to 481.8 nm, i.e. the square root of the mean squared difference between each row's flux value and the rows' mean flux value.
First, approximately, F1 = 0.40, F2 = 0.53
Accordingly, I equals -0.14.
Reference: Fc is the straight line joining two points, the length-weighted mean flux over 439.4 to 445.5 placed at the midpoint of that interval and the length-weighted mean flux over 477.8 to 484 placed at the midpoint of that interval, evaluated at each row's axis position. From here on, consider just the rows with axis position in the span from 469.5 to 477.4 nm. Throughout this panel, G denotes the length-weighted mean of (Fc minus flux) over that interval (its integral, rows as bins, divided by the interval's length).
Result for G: 0.1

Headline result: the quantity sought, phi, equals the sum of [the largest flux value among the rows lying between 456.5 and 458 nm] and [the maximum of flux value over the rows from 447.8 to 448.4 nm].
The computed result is 19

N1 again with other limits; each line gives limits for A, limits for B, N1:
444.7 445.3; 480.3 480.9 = 0.458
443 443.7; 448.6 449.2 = 0.466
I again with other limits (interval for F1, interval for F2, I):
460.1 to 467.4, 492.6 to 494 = 0.20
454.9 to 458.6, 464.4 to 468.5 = 0.09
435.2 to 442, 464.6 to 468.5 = 0.34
